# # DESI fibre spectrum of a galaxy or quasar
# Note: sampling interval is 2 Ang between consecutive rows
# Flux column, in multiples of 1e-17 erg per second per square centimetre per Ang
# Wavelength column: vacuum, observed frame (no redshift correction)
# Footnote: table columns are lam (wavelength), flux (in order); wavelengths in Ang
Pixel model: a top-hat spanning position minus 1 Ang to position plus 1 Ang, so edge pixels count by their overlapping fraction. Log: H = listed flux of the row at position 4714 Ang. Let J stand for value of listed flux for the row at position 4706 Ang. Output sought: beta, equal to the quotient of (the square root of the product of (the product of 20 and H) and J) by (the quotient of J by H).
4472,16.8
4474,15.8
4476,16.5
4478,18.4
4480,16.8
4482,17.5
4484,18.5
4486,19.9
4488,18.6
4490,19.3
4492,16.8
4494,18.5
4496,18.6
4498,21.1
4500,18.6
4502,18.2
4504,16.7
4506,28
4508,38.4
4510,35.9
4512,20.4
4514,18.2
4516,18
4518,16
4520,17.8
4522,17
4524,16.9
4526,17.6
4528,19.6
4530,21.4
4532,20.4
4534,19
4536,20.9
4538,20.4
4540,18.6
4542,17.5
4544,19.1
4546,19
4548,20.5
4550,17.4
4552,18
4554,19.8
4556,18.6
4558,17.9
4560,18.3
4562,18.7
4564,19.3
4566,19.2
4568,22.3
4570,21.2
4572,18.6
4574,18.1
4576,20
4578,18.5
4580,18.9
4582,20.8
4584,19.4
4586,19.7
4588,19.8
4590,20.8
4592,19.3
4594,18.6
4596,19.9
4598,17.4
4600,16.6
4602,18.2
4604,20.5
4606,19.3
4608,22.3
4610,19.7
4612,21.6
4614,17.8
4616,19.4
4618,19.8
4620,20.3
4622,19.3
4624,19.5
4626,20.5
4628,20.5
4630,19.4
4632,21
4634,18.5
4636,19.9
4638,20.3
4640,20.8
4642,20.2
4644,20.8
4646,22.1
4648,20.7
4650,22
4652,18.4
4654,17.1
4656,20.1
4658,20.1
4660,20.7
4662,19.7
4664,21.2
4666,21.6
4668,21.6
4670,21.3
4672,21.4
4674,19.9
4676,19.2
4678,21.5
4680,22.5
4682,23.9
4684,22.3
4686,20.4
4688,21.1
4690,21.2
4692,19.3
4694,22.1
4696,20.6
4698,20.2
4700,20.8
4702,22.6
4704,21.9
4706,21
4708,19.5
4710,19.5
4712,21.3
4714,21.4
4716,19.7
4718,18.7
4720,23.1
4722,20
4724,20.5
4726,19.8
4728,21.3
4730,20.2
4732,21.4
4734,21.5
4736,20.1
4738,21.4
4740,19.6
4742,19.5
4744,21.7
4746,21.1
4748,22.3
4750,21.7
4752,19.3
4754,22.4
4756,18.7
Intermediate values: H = 21.4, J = 21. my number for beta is 97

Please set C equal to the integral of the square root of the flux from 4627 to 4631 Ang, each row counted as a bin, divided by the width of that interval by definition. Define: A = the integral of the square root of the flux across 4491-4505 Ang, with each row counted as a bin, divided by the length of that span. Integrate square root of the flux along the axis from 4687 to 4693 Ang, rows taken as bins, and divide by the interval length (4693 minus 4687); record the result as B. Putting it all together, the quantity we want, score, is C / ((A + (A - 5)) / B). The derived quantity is 5.7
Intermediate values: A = 4.28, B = 4.53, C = 4.47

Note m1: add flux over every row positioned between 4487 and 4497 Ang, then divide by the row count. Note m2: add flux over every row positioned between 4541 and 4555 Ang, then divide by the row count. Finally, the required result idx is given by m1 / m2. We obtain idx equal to 0.98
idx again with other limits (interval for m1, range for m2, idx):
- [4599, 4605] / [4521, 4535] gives 0.98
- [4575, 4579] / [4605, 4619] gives 0.96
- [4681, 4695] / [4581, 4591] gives 1.07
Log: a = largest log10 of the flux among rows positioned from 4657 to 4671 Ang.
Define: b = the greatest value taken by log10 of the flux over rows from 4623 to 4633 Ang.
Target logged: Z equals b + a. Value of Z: 2.66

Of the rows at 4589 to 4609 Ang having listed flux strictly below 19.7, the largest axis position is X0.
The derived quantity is 4606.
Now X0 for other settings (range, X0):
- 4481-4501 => 4500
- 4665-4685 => 4676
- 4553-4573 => 4572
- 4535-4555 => 4552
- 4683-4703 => 4692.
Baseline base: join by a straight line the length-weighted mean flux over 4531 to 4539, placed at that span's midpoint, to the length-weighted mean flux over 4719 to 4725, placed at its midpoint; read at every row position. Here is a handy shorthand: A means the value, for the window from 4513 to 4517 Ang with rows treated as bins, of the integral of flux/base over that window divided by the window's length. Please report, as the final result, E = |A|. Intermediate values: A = 0.902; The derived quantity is 0.90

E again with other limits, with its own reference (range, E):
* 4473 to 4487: 0.89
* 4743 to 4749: 1.02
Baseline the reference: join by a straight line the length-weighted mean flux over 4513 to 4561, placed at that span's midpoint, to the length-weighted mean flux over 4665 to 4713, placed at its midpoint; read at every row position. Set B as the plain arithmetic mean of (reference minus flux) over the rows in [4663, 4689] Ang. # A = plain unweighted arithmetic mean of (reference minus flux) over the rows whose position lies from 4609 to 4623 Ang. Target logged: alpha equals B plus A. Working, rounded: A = 0.2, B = -0.47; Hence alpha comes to -0.2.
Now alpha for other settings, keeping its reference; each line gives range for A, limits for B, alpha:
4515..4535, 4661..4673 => -0.3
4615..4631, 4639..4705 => 0.2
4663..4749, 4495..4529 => -2.3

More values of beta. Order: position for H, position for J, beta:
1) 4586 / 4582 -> 86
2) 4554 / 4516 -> 93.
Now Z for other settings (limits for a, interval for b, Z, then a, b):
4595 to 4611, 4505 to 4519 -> 2.93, 1.35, 1.58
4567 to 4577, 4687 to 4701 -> 2.69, 1.35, 1.34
